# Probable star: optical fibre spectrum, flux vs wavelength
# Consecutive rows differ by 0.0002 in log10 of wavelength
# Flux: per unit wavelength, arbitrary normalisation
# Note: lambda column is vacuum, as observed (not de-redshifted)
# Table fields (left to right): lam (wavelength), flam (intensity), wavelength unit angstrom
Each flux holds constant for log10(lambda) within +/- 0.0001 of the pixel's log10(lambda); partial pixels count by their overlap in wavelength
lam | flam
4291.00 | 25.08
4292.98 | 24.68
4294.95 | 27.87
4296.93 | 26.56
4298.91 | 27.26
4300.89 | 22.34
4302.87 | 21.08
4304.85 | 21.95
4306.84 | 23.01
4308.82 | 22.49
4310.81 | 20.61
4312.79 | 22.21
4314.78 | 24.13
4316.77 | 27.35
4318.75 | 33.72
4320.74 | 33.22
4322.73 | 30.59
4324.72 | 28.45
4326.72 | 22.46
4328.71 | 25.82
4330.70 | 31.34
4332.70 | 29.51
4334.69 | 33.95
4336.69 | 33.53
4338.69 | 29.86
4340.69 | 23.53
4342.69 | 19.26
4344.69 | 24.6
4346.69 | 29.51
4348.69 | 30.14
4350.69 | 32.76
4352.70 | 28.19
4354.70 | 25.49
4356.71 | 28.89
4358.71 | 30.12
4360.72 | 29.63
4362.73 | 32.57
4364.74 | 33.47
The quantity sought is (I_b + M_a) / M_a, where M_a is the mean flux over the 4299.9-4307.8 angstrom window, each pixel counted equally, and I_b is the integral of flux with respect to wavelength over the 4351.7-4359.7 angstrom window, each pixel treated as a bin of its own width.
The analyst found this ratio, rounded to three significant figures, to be 11.2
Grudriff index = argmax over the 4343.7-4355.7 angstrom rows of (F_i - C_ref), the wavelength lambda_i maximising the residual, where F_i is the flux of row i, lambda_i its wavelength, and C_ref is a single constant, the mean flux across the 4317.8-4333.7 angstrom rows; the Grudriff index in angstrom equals 4350.69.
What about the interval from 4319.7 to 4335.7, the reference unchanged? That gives 4334.69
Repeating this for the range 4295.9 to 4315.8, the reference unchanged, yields 4298.91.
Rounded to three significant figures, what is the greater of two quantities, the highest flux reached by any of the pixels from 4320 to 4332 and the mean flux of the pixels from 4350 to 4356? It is 33.2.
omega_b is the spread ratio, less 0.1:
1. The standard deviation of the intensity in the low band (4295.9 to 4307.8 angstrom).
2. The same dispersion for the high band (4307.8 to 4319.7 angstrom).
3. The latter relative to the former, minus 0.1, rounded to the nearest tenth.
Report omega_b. 1.8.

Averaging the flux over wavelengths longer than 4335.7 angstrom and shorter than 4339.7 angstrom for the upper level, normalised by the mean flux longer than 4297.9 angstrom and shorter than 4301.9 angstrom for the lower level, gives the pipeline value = 1.3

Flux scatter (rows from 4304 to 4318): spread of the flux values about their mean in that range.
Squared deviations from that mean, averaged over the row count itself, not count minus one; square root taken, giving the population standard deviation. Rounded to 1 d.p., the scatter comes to 2.0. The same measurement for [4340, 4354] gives 4.3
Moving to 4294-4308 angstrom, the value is 2.6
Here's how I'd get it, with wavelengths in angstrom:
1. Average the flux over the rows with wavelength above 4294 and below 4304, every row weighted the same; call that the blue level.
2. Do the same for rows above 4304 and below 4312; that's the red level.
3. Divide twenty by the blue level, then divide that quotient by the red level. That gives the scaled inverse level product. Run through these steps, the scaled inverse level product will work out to 0.036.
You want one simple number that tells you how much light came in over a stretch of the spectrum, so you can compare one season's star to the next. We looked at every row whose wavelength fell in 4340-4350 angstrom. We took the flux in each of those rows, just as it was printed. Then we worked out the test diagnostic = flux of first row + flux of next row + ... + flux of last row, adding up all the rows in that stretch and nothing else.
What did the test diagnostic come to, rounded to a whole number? 127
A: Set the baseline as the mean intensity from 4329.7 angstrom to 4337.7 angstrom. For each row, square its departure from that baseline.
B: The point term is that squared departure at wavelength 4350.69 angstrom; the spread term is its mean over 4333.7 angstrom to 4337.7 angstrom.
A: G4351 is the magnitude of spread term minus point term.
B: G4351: 2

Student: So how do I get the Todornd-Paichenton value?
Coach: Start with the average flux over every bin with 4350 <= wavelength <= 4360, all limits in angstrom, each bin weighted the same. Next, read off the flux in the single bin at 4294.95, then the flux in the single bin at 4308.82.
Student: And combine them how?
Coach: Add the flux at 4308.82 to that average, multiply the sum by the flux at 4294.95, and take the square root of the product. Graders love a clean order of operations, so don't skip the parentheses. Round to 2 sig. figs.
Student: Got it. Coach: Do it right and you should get 38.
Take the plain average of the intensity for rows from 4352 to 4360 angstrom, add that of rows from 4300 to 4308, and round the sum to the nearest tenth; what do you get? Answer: 50.3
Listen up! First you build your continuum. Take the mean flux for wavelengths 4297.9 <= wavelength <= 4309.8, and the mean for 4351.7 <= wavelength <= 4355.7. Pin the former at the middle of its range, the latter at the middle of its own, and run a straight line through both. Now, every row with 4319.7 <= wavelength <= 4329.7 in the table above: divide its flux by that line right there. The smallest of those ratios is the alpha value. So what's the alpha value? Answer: 0.91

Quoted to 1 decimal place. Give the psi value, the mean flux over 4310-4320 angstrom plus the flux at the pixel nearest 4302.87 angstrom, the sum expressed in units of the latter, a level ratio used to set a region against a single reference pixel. 2.2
